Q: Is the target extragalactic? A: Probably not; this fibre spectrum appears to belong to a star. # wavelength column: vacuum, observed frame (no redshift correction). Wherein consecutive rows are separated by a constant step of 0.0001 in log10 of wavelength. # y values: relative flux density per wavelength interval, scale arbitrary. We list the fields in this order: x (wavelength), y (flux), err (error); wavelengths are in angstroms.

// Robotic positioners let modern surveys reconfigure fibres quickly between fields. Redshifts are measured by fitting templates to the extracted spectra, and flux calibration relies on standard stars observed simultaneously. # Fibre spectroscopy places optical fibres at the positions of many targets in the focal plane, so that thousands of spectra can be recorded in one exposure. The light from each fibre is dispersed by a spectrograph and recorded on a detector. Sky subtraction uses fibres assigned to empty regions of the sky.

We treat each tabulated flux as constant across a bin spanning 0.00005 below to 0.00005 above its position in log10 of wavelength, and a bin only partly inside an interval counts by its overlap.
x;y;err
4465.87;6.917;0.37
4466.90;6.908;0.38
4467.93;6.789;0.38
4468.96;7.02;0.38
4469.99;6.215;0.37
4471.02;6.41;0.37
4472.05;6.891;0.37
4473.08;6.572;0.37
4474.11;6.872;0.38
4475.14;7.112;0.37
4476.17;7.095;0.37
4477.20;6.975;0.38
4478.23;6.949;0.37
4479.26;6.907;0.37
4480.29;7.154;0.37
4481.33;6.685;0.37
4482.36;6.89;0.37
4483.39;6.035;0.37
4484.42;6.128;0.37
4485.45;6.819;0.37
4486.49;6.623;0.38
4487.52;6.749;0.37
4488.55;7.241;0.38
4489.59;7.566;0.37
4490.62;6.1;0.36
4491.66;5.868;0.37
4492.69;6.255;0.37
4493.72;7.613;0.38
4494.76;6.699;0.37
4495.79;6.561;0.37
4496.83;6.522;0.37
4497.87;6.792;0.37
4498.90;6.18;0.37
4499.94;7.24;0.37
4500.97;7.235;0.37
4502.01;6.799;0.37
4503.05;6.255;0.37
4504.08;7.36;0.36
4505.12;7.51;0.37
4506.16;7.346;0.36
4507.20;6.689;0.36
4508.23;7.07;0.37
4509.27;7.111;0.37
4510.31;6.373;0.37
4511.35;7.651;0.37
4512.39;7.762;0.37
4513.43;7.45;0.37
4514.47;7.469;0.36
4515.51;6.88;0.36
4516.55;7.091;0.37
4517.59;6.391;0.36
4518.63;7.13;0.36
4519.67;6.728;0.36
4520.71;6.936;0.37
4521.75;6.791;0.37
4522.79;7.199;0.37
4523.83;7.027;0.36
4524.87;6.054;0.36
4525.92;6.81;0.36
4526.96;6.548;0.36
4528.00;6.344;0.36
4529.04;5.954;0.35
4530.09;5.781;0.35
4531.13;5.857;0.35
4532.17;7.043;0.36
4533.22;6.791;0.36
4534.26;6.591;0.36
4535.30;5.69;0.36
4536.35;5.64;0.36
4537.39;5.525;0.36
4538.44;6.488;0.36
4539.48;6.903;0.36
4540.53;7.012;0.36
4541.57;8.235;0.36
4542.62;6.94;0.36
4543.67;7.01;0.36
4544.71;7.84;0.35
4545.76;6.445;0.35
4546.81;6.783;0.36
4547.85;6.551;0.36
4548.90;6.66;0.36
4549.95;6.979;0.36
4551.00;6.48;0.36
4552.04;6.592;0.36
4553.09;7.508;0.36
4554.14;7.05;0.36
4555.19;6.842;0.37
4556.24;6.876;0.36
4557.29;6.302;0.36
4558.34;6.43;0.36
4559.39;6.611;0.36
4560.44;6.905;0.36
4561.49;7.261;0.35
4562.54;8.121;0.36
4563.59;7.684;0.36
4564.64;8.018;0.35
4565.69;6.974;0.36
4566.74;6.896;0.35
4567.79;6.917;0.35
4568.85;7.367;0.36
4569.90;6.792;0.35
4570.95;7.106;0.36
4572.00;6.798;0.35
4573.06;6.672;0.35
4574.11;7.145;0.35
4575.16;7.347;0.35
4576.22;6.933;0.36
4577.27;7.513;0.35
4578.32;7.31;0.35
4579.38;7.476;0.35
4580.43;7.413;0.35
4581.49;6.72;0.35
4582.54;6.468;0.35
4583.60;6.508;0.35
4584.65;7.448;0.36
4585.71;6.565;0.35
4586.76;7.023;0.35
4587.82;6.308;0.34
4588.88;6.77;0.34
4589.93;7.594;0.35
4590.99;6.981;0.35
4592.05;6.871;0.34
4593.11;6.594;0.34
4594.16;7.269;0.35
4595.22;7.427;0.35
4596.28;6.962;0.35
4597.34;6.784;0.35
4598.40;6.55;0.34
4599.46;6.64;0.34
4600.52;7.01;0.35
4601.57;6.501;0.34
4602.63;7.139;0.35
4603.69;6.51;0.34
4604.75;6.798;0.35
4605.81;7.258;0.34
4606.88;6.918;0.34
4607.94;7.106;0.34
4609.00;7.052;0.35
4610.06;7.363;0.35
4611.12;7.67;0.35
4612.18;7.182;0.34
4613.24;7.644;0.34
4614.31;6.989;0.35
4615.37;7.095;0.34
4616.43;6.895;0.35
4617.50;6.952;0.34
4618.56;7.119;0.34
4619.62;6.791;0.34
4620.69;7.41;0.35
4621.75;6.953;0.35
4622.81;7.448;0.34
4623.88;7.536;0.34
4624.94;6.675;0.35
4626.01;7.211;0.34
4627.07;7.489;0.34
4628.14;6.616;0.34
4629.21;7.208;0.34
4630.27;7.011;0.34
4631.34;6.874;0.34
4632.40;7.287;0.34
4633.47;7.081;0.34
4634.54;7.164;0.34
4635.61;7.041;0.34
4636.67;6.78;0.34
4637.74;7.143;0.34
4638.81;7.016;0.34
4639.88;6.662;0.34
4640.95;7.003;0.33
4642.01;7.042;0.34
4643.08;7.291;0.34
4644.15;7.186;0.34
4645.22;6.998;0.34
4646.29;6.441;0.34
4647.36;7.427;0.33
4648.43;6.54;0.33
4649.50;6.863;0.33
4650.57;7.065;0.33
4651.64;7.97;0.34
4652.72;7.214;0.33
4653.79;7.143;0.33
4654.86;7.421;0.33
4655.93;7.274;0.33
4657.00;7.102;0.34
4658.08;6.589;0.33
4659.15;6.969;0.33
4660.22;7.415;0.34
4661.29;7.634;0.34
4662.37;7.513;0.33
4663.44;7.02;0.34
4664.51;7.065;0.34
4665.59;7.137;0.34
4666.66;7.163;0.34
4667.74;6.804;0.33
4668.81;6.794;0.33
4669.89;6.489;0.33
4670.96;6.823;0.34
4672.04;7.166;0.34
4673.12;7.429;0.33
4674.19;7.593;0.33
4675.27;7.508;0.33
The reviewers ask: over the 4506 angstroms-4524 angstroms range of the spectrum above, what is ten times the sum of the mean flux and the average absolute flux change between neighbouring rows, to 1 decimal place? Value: 74.8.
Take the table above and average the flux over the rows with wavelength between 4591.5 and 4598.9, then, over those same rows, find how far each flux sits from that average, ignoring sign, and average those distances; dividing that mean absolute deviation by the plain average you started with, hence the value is 0.0368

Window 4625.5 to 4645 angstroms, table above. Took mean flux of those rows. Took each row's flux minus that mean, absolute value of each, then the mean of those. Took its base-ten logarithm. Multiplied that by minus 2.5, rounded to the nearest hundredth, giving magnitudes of 1.94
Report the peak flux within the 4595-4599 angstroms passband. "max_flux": 7.427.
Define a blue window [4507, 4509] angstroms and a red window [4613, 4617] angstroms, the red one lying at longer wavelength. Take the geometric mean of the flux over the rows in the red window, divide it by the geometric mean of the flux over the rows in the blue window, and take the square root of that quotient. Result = 1.02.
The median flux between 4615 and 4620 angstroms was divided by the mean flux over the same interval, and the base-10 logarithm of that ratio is -0.001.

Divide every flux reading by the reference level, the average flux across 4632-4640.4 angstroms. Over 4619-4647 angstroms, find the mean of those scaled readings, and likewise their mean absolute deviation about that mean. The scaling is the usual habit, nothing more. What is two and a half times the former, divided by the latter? 81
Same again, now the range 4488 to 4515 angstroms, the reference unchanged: 36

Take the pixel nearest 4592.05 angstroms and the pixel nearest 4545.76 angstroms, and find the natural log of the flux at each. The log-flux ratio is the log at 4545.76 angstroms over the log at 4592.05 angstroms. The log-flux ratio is 0.97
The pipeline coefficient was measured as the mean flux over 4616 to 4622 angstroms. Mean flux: 7.02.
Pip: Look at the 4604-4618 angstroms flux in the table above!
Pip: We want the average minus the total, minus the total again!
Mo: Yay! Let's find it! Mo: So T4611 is -179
